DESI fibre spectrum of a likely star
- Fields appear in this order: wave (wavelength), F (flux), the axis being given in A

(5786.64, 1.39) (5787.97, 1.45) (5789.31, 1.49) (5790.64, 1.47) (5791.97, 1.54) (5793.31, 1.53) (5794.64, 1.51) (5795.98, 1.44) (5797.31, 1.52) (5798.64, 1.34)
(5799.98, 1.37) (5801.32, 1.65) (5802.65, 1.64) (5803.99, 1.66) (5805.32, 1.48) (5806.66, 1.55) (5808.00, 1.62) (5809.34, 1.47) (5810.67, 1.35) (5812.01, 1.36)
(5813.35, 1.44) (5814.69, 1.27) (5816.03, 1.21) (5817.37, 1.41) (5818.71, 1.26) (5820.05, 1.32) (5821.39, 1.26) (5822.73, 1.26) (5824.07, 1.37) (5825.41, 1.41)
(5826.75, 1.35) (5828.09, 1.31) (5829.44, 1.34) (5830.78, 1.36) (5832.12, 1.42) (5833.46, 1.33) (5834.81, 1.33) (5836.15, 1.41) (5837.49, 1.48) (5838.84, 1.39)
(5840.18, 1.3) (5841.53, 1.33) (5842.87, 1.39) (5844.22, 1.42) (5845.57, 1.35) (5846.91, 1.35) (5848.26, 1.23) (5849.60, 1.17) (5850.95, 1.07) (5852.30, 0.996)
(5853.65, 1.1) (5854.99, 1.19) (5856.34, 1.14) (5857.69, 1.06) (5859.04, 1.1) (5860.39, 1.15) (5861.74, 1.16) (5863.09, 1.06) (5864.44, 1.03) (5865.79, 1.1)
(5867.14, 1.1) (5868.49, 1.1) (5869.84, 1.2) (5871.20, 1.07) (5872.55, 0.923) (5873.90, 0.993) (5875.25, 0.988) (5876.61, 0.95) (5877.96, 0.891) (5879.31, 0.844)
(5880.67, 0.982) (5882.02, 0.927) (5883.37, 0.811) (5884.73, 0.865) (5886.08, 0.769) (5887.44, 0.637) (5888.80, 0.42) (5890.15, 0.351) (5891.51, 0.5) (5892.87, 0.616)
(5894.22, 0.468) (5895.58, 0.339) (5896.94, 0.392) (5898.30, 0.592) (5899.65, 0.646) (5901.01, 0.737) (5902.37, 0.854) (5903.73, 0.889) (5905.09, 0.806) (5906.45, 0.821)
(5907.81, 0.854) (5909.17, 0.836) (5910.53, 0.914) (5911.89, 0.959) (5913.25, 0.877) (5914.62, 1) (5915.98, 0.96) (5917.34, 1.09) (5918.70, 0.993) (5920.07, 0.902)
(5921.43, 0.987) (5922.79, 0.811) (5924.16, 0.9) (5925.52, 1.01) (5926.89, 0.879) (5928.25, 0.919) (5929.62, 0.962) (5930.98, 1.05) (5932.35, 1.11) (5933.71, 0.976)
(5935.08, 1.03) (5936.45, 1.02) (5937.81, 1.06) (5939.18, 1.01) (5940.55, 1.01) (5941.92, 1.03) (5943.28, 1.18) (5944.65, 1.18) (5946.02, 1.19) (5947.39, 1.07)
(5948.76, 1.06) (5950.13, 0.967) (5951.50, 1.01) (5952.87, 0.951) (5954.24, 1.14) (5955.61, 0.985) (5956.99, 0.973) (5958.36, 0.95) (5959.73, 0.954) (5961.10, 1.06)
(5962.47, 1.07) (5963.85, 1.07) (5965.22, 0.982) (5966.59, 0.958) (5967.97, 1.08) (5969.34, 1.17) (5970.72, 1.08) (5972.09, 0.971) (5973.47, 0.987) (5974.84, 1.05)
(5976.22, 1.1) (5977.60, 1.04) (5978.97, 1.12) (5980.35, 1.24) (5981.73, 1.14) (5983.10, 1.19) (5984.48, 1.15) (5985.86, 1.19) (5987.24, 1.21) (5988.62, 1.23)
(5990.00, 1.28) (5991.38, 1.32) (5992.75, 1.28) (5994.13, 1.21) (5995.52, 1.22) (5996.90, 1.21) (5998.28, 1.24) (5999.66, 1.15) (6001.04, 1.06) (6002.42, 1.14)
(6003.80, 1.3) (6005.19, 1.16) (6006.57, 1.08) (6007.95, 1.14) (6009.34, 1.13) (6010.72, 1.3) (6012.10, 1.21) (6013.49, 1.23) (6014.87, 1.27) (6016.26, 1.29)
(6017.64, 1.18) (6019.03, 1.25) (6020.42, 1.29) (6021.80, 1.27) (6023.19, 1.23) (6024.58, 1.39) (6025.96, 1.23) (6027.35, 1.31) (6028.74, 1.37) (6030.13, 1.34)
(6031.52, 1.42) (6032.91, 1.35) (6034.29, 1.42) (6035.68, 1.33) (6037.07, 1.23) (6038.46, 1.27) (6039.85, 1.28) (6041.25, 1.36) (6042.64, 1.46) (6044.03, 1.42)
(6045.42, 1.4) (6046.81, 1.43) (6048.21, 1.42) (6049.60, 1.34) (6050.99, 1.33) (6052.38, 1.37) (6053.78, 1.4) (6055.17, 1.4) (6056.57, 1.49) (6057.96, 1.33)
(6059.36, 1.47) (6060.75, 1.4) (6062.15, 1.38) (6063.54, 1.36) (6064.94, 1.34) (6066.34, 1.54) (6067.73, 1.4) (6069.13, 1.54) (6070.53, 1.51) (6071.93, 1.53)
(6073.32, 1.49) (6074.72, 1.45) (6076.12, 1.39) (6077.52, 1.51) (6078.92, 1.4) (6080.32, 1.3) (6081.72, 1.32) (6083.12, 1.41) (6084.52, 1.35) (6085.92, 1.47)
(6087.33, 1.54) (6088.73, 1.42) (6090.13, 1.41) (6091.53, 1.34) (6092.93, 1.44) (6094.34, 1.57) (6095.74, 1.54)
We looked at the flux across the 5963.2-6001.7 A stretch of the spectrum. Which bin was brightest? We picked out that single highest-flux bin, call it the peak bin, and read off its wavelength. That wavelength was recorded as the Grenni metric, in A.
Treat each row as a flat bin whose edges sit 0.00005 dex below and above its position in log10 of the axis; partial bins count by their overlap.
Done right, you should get 5991.38 A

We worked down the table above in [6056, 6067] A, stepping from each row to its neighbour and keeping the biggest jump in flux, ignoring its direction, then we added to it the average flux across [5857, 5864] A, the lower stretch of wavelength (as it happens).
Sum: 1.3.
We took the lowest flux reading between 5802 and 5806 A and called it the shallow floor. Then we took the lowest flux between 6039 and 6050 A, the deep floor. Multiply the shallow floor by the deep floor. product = 1.9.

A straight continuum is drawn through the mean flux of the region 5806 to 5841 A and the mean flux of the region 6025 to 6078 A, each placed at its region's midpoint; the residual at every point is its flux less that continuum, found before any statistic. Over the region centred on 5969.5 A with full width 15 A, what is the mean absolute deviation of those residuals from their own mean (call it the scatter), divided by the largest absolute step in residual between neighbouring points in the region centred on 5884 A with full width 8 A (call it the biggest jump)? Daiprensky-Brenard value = 0.40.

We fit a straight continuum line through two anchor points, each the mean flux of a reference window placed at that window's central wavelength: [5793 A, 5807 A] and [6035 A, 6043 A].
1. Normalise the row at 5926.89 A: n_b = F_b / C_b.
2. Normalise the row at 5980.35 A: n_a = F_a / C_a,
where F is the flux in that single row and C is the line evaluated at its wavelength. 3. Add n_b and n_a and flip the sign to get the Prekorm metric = -1.53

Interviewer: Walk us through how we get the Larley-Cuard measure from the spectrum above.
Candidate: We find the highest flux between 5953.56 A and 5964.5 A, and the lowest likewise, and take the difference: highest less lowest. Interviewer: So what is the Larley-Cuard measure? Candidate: 0.19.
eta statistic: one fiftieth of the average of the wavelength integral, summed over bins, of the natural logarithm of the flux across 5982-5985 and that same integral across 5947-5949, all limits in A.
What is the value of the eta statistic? 0.006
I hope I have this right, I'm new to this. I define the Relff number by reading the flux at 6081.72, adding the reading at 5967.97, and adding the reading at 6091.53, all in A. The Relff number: 3.7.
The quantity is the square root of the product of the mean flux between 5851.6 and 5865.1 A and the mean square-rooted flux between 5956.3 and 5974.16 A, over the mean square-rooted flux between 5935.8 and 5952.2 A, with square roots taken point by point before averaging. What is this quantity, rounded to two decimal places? 1.02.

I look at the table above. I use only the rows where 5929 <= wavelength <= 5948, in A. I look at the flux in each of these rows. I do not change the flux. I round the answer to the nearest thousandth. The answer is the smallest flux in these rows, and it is 0.962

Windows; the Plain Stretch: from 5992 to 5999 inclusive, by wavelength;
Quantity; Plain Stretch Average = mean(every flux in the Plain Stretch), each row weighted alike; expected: 1.23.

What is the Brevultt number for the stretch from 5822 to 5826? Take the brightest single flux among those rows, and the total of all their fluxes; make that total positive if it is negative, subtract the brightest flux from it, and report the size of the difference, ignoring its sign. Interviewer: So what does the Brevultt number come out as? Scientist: 2.6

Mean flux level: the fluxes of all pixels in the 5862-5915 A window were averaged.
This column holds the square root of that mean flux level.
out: 0.91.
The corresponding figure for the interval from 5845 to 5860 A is 1.08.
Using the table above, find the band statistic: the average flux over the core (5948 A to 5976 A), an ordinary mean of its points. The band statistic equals 1.02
